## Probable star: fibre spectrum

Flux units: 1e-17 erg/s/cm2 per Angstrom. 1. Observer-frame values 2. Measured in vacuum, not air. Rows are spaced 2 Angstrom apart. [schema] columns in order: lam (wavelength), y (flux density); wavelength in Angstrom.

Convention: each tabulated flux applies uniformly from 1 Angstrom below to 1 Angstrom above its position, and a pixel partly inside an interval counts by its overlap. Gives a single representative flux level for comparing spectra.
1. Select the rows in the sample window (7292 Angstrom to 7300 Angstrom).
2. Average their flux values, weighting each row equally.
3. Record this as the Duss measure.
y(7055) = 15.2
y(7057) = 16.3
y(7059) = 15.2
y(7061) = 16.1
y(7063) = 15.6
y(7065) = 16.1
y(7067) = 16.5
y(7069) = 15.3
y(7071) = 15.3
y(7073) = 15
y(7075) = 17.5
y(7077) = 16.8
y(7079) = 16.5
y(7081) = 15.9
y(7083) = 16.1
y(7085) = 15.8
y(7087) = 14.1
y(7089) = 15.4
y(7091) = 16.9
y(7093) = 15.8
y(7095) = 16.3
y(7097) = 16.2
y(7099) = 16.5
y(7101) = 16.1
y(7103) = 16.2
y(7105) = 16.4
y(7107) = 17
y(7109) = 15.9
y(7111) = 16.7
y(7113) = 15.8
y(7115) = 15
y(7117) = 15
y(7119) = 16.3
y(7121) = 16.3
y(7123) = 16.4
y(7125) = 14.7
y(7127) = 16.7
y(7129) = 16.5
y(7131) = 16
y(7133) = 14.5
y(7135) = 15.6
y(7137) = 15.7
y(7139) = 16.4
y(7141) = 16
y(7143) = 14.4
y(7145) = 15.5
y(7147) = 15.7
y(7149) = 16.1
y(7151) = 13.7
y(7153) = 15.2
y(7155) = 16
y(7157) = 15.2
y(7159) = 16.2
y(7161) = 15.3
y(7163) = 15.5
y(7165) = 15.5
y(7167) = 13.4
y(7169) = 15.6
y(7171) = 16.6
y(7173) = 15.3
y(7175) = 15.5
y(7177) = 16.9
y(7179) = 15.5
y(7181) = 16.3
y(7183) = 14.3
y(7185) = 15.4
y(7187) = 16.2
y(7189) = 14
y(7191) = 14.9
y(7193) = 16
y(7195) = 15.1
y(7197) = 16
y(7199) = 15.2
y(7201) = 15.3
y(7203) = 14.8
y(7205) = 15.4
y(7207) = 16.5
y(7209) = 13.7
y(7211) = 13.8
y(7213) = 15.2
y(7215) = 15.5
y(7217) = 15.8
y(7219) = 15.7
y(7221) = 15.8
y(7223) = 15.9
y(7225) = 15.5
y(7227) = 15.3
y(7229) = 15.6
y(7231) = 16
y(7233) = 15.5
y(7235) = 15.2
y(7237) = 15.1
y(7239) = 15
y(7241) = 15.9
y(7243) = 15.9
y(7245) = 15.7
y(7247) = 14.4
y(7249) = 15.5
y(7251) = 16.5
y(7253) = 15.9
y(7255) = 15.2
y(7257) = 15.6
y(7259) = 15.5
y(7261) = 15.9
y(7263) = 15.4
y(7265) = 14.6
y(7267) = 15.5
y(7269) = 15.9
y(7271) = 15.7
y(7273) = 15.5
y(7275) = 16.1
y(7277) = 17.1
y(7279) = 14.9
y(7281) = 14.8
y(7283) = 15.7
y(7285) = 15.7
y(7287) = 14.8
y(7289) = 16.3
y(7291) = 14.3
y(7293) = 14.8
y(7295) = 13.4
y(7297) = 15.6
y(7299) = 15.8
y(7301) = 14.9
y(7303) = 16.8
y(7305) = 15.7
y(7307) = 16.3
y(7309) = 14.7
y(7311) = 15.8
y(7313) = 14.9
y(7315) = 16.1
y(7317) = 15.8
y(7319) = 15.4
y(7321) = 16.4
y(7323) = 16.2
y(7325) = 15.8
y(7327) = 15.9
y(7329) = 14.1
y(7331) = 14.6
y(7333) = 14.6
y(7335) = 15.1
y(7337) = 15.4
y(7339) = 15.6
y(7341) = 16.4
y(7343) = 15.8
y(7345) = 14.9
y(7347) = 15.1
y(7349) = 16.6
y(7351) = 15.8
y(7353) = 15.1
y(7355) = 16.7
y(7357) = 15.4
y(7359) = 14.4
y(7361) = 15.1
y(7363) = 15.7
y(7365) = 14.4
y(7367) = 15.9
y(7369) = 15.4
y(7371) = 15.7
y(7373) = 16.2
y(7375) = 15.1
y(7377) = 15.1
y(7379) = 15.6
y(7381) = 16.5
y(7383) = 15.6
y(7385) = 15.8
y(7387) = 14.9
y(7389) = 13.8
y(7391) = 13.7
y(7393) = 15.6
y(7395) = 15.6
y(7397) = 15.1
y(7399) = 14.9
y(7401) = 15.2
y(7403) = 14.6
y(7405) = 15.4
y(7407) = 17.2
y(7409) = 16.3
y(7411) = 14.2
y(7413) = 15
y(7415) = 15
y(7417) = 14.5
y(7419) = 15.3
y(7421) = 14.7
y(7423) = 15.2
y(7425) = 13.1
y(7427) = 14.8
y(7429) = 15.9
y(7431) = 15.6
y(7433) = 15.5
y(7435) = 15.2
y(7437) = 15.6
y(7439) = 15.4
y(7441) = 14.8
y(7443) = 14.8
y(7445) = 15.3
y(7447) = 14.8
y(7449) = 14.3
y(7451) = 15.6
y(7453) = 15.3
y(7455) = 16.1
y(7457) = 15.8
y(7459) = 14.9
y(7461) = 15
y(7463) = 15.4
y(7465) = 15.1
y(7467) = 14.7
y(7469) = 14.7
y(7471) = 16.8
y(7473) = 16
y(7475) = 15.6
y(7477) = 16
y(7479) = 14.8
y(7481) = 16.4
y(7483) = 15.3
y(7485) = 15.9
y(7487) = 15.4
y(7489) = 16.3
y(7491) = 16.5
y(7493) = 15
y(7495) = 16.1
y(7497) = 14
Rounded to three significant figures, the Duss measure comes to 14.9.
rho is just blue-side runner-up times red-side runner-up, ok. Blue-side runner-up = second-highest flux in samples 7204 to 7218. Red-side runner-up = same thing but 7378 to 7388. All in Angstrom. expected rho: 250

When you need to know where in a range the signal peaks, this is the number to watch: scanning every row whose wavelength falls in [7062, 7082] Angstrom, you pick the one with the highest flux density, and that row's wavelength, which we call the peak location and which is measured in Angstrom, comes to 7075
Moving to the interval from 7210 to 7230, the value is 7223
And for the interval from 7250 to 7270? 7251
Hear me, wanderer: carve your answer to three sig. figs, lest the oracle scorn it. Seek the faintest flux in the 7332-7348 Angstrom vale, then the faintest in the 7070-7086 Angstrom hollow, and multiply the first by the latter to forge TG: 219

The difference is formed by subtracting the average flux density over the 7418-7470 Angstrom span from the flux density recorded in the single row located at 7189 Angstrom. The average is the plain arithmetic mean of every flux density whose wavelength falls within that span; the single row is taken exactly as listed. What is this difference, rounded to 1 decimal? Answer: -1.1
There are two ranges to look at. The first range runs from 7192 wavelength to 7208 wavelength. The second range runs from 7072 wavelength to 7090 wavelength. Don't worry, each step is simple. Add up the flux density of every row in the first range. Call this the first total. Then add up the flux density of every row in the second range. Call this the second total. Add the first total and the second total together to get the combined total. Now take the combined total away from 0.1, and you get -267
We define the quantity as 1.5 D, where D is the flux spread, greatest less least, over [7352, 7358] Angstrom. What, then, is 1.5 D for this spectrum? 2.4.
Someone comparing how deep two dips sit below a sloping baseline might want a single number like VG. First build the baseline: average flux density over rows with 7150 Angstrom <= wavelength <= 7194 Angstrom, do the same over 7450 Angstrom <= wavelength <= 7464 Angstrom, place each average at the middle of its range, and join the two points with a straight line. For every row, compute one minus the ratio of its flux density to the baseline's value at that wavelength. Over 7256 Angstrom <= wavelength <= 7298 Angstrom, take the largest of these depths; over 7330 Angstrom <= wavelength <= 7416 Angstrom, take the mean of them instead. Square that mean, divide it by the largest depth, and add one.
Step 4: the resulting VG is 1.00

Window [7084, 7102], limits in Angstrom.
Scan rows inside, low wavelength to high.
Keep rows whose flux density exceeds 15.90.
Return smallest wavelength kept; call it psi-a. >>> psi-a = 7091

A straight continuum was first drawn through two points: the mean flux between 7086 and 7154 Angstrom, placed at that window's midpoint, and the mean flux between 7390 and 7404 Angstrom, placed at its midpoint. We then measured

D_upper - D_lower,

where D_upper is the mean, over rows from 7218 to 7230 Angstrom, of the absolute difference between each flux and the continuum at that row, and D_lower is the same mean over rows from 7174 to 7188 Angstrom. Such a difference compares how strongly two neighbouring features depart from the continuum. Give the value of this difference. -0.41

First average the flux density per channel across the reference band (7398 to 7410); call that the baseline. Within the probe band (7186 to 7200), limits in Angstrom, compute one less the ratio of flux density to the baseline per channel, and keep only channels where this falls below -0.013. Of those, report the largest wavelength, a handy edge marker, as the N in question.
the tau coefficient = 7197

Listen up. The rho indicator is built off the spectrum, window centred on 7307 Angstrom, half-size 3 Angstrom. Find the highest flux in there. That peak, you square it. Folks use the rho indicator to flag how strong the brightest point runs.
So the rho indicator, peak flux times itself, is 266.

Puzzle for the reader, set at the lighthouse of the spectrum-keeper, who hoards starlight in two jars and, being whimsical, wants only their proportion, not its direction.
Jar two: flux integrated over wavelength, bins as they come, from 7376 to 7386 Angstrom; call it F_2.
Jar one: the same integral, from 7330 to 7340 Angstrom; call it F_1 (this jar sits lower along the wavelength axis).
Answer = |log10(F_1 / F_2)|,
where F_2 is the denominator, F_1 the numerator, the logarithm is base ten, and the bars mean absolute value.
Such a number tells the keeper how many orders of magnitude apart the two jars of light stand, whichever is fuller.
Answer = 0.019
